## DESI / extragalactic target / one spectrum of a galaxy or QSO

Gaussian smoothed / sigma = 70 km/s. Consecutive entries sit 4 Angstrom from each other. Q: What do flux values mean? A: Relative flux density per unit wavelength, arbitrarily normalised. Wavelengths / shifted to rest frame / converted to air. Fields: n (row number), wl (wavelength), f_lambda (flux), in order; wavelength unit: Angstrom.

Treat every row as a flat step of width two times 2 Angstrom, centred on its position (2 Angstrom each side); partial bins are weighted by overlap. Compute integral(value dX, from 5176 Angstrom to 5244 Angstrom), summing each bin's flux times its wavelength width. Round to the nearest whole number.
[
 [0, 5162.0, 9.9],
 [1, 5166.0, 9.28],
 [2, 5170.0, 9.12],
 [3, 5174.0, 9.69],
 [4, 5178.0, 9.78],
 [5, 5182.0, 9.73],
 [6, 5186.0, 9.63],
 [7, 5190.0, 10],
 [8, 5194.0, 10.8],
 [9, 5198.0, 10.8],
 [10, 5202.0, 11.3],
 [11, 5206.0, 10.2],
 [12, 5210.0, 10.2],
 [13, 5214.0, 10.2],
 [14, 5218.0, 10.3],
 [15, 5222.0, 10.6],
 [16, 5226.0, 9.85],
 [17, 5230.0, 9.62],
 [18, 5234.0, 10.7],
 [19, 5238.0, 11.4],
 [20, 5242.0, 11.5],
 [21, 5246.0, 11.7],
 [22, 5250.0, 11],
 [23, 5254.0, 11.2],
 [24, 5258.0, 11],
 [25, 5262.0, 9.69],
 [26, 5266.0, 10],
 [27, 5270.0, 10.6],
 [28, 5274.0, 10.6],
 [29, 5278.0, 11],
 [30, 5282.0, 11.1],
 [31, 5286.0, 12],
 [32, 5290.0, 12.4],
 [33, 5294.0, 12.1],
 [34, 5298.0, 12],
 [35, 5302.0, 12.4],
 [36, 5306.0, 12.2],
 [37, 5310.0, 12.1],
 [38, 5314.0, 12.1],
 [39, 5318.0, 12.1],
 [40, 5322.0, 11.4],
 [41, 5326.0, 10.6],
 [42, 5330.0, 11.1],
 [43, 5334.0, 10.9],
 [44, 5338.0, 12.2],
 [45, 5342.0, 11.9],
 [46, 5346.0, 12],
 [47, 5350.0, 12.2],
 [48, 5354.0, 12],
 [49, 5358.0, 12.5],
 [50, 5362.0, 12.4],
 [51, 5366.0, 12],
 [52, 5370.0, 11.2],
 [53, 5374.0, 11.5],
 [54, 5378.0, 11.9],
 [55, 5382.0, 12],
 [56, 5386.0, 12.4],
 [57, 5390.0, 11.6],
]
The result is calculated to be 706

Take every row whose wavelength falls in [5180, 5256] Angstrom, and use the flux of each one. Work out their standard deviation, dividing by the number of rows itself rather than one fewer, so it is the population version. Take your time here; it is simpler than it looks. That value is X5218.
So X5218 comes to 0.64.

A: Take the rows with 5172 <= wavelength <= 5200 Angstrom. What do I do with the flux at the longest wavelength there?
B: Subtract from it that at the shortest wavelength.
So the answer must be 1.1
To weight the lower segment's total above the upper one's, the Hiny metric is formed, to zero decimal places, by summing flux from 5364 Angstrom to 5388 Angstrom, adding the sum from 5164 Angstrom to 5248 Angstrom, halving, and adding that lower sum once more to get 360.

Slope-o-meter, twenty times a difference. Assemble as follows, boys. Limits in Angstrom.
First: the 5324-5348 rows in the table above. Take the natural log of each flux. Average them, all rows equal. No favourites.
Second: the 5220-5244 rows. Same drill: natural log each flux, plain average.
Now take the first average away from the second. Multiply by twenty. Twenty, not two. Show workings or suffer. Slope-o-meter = -1.5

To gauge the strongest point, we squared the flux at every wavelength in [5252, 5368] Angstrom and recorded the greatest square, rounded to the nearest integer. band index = 156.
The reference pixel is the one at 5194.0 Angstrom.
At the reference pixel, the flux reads 10.8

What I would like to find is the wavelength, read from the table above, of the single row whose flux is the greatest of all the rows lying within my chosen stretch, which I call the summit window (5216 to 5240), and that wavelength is 5238.0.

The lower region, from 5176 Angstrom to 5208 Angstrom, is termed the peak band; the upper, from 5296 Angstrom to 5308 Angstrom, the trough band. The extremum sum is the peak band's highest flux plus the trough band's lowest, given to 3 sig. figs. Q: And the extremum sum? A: 23.3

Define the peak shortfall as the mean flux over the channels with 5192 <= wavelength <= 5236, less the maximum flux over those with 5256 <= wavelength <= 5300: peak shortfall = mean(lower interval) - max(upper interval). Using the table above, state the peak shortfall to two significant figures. -2.0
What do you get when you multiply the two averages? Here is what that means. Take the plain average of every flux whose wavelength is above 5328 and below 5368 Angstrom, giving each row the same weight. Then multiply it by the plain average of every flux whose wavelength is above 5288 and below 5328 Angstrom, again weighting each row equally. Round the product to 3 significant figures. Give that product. 142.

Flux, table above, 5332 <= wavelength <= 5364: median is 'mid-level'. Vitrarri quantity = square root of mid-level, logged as 3.48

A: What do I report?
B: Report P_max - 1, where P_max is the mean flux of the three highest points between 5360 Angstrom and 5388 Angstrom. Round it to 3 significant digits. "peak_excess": 11.3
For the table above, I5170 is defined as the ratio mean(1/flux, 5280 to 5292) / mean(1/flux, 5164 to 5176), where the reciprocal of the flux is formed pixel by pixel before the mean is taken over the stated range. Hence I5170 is 0.79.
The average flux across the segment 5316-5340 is 11.4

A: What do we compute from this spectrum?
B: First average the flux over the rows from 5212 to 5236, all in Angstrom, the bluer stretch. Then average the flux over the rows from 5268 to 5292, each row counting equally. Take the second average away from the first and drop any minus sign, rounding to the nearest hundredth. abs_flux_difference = 1.07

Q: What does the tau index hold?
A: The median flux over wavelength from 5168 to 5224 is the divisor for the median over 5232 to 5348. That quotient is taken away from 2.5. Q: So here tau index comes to 1.38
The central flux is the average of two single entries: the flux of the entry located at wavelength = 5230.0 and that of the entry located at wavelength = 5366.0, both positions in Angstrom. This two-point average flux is 10.8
